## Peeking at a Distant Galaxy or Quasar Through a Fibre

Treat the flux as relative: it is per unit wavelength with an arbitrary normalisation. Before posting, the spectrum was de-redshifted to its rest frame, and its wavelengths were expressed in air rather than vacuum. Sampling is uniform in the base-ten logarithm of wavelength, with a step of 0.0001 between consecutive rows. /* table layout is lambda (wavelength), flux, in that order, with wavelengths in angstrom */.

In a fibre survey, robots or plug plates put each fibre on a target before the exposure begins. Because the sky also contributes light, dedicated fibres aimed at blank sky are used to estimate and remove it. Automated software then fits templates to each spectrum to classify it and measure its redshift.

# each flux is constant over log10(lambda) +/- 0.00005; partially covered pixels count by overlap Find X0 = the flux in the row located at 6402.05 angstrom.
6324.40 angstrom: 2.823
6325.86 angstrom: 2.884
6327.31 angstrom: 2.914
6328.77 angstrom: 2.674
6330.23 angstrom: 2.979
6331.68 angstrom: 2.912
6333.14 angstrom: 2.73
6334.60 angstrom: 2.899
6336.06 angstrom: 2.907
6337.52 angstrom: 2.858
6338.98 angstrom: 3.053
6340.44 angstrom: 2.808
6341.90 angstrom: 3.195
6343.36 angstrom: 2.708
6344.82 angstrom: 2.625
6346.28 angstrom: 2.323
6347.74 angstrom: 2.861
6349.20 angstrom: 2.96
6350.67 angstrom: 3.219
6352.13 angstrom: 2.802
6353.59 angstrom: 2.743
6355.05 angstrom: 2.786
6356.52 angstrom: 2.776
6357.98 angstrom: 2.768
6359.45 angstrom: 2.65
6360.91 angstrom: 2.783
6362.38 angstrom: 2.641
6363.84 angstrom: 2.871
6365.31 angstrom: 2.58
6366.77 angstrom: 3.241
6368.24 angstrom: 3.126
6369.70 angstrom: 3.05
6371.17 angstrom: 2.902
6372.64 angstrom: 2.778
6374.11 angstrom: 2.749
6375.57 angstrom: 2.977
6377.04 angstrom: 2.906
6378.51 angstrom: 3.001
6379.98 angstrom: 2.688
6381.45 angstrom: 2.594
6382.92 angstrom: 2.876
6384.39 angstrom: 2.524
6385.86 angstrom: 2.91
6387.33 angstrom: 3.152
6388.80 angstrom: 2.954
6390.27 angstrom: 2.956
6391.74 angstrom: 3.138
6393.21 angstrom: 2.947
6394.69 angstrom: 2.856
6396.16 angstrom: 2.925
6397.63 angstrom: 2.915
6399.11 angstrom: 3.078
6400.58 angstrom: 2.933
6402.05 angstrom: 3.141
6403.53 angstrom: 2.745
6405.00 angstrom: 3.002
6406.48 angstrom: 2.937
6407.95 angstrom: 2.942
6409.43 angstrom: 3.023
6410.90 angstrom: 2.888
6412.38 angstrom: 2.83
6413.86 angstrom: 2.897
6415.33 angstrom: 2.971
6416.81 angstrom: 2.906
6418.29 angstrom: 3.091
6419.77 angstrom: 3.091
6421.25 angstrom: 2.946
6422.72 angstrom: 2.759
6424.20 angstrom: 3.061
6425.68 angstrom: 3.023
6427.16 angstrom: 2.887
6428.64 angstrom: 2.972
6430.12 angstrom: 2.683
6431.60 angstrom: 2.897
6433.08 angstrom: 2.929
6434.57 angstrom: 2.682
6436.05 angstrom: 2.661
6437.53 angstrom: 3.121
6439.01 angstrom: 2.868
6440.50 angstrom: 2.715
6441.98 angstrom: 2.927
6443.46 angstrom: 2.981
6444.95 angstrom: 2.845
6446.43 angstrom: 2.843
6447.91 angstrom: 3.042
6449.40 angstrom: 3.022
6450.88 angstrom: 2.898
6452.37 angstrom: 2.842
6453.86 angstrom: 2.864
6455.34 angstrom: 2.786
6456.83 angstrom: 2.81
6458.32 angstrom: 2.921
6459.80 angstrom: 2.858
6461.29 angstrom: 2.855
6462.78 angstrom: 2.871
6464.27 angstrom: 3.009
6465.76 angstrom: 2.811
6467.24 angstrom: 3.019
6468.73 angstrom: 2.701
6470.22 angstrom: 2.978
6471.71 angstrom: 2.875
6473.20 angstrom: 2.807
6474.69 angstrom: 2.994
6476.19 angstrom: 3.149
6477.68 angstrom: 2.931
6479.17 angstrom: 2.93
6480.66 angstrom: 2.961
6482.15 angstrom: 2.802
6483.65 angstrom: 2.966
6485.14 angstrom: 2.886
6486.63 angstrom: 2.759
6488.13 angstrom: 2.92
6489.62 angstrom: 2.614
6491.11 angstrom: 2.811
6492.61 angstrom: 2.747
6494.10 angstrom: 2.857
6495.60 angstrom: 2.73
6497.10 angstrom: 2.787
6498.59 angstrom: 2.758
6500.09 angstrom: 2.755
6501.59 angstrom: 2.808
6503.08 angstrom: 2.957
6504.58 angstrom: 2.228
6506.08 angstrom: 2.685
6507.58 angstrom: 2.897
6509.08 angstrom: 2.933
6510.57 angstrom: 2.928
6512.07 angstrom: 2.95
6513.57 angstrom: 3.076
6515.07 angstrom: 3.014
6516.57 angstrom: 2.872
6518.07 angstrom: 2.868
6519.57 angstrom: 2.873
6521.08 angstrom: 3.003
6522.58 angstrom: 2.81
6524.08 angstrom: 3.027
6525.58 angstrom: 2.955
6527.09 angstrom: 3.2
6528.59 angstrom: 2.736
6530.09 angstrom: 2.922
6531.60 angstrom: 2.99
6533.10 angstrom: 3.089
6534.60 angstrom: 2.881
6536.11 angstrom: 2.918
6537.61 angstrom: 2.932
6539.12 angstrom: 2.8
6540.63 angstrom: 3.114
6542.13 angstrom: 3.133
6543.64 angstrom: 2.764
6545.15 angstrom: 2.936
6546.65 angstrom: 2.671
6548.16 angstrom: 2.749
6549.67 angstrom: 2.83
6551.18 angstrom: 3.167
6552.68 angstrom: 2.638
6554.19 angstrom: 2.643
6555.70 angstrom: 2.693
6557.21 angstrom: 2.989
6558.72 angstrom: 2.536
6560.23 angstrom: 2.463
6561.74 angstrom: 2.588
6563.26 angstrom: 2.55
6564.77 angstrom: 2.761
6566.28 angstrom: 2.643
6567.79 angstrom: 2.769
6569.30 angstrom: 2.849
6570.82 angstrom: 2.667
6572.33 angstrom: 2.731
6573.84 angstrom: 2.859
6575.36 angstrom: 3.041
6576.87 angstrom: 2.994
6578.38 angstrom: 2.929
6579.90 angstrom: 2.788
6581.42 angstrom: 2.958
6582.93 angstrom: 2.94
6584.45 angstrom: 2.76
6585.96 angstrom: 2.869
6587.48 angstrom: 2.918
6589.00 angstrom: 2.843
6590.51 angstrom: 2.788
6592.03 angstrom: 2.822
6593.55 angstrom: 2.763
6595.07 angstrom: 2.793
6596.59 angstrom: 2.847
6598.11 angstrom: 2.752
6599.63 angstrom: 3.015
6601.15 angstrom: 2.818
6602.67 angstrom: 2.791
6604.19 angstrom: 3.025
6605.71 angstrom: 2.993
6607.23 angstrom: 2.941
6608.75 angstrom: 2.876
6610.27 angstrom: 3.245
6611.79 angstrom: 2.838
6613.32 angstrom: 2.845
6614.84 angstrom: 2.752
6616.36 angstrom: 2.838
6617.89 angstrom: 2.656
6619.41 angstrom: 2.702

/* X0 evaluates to 3.141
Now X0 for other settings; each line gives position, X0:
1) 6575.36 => 3.041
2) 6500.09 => 2.755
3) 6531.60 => 2.99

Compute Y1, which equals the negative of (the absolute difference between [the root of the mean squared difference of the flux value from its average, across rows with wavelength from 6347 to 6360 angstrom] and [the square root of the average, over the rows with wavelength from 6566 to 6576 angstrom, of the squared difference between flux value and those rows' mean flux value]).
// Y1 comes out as -0.03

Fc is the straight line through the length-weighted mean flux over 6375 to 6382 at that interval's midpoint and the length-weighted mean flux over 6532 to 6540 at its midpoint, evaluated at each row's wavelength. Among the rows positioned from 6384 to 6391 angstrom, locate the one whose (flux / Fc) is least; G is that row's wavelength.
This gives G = 6384.39 angstrom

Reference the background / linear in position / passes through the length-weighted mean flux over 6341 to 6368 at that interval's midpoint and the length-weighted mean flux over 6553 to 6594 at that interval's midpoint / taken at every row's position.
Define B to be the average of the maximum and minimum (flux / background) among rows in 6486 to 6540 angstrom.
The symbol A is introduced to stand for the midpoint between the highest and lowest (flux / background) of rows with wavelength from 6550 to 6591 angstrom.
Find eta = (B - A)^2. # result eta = 0.0015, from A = 1.01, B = 0.97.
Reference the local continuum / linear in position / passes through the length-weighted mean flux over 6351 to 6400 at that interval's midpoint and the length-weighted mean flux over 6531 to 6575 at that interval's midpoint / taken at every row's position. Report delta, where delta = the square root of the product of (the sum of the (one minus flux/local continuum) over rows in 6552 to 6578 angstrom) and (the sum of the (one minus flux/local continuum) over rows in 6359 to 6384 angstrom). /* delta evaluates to 0.25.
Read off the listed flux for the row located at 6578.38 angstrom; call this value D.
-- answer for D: 2.929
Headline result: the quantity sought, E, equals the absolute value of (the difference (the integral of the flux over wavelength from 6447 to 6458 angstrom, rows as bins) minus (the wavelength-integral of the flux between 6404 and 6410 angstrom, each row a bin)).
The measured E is 14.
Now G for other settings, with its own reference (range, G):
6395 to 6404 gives 6403.53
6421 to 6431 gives 6430.12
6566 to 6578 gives 6566.28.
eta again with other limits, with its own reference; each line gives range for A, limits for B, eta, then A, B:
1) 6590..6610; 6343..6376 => 0.0026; 1.04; 0.99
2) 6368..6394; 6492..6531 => 0.0014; 1.01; 0.97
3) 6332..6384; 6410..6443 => 0.0018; 0.99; 1.03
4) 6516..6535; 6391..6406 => 0.0002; 1.06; 1.05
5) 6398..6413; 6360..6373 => 0.0002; 1.05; 1.04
